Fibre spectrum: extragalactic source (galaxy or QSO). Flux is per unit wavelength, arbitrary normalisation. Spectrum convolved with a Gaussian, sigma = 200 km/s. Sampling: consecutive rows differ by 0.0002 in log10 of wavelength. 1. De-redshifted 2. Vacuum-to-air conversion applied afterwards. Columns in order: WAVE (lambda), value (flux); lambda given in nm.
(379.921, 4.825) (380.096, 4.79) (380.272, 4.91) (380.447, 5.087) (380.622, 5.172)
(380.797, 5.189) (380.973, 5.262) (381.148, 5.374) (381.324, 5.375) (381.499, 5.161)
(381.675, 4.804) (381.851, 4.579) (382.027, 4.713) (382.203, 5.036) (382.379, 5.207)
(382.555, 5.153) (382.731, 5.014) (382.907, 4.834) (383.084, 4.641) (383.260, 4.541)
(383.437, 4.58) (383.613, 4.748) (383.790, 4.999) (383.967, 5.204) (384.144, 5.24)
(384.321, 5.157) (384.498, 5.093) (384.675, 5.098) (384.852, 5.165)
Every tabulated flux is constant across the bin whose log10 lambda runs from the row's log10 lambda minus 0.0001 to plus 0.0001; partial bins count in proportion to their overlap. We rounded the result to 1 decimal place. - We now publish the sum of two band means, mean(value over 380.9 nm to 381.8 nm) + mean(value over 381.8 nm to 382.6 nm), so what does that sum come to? 10.1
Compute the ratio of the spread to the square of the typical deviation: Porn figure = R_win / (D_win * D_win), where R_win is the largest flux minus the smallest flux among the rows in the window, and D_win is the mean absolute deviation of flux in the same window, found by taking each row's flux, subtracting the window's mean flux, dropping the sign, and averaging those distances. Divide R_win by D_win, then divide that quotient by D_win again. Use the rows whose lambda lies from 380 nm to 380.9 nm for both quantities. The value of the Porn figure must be 19.3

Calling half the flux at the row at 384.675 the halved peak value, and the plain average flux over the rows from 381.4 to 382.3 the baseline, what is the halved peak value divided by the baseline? 0.52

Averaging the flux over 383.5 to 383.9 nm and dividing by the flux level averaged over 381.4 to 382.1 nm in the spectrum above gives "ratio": 1.01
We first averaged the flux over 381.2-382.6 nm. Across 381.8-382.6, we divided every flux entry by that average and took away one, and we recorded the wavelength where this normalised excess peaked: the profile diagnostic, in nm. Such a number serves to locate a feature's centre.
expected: 382.379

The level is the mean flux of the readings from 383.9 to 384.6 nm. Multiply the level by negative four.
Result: -20.7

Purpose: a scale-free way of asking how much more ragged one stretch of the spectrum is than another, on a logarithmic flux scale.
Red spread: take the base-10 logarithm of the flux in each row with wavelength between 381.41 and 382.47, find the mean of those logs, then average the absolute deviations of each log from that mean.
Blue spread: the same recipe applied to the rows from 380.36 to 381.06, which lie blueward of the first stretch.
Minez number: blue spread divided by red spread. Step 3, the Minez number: 0.2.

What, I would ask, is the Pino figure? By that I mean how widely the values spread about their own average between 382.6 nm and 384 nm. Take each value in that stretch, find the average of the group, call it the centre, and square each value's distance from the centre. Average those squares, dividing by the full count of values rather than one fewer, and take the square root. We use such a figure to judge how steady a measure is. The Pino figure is 0.221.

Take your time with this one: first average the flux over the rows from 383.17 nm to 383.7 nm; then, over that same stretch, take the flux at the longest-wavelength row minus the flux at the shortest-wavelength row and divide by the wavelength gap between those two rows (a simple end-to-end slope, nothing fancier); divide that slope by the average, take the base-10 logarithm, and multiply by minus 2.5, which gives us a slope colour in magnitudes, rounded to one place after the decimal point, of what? 2.2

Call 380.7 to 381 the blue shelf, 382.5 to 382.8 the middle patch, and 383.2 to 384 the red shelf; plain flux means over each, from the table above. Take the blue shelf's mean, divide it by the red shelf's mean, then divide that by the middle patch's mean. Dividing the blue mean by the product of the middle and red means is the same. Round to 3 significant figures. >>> 0.214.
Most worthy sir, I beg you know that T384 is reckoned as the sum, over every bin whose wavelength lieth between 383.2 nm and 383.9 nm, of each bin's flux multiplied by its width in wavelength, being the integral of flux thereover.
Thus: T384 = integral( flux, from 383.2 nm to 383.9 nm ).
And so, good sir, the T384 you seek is 3.3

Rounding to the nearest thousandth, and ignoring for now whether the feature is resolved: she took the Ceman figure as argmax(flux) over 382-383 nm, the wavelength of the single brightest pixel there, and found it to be 382.379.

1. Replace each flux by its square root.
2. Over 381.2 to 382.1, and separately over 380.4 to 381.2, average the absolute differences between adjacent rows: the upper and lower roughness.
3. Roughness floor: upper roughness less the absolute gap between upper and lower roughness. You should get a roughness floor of 0.016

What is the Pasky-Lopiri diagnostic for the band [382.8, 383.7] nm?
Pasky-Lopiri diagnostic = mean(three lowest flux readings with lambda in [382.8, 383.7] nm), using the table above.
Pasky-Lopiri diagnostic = 4.59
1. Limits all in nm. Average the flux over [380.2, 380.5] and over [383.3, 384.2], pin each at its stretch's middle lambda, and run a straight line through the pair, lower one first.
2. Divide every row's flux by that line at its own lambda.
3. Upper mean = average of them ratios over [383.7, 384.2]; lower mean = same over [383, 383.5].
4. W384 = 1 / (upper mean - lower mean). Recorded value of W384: 9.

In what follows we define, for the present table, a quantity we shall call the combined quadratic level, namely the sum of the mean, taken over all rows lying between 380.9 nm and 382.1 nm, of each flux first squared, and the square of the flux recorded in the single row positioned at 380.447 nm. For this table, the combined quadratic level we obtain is 51.4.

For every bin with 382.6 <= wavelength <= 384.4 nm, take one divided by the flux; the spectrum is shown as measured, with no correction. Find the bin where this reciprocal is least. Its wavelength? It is 384.144 nm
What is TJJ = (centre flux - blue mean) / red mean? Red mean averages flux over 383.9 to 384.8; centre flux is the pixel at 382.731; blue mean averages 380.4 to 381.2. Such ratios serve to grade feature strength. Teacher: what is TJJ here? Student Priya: -0.04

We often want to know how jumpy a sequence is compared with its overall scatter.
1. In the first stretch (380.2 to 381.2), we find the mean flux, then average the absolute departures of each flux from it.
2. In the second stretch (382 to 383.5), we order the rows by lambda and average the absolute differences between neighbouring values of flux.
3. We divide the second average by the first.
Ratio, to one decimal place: 1.3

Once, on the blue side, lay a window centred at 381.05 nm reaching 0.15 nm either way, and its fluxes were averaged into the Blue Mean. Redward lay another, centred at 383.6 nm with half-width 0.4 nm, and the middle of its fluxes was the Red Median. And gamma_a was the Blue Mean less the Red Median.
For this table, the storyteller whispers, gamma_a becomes 0.57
